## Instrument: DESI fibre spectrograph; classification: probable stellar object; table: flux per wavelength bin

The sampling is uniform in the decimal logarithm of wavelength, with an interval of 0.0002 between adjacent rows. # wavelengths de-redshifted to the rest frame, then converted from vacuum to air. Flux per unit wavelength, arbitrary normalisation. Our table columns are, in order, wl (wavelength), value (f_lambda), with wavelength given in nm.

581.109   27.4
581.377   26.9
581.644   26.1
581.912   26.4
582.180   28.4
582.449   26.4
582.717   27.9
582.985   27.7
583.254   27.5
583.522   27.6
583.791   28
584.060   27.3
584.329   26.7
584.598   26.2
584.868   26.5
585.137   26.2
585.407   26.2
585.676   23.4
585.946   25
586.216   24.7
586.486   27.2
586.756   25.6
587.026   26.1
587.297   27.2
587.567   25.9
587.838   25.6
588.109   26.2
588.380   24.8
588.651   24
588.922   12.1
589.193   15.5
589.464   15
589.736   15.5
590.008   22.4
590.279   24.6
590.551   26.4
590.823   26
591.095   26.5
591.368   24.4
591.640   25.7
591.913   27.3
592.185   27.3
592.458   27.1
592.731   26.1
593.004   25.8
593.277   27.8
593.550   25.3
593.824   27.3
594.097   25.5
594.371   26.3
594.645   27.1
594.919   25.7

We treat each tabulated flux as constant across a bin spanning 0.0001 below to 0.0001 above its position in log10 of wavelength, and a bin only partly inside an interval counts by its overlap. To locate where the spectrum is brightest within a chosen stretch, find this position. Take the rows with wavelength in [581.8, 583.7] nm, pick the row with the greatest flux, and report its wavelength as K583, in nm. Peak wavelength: 582.180 nm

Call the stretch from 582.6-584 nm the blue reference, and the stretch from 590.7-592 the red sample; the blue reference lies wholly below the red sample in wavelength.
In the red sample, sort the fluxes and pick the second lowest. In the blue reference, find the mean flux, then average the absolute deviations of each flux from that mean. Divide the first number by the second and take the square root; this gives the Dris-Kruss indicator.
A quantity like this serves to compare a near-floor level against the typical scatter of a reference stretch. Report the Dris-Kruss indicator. 12.4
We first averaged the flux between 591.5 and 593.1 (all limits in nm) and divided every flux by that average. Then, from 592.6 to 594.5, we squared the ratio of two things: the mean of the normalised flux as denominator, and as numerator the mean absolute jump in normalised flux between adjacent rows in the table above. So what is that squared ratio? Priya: 0.004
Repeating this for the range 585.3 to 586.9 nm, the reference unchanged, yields 0.005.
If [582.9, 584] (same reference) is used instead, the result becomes 0.000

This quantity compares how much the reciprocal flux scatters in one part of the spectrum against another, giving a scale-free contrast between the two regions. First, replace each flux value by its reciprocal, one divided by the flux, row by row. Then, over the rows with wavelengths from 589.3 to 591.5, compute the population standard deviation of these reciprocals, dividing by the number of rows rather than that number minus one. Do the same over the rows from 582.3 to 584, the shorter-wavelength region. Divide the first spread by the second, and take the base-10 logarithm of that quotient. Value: 1.2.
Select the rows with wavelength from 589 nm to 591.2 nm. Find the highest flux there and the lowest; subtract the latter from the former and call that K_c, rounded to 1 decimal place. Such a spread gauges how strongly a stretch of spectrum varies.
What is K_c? 11.5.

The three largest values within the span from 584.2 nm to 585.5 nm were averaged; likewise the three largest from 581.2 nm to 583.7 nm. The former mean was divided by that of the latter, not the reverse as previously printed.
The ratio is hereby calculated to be 0.95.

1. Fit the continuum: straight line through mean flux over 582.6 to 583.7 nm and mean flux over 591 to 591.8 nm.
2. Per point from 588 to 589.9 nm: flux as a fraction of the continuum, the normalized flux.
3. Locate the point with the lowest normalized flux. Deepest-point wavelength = 588.922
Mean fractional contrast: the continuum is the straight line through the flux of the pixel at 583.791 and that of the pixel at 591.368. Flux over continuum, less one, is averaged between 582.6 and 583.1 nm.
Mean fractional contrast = -0.023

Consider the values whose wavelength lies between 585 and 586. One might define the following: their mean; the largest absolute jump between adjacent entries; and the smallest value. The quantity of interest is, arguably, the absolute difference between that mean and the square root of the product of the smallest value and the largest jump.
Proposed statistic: 17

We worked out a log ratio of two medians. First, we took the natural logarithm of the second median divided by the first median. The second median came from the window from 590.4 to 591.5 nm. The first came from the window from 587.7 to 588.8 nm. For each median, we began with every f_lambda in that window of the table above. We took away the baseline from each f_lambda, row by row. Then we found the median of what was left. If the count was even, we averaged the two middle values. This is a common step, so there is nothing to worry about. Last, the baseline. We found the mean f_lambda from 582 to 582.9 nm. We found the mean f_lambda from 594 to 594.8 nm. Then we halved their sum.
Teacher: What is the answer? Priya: -0.9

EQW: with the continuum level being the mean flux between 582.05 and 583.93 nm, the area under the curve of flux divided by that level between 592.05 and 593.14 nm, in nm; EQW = 1.05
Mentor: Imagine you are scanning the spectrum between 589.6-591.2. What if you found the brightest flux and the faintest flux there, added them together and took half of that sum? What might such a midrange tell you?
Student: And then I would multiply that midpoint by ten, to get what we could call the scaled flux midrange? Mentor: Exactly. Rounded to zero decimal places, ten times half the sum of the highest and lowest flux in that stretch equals 210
